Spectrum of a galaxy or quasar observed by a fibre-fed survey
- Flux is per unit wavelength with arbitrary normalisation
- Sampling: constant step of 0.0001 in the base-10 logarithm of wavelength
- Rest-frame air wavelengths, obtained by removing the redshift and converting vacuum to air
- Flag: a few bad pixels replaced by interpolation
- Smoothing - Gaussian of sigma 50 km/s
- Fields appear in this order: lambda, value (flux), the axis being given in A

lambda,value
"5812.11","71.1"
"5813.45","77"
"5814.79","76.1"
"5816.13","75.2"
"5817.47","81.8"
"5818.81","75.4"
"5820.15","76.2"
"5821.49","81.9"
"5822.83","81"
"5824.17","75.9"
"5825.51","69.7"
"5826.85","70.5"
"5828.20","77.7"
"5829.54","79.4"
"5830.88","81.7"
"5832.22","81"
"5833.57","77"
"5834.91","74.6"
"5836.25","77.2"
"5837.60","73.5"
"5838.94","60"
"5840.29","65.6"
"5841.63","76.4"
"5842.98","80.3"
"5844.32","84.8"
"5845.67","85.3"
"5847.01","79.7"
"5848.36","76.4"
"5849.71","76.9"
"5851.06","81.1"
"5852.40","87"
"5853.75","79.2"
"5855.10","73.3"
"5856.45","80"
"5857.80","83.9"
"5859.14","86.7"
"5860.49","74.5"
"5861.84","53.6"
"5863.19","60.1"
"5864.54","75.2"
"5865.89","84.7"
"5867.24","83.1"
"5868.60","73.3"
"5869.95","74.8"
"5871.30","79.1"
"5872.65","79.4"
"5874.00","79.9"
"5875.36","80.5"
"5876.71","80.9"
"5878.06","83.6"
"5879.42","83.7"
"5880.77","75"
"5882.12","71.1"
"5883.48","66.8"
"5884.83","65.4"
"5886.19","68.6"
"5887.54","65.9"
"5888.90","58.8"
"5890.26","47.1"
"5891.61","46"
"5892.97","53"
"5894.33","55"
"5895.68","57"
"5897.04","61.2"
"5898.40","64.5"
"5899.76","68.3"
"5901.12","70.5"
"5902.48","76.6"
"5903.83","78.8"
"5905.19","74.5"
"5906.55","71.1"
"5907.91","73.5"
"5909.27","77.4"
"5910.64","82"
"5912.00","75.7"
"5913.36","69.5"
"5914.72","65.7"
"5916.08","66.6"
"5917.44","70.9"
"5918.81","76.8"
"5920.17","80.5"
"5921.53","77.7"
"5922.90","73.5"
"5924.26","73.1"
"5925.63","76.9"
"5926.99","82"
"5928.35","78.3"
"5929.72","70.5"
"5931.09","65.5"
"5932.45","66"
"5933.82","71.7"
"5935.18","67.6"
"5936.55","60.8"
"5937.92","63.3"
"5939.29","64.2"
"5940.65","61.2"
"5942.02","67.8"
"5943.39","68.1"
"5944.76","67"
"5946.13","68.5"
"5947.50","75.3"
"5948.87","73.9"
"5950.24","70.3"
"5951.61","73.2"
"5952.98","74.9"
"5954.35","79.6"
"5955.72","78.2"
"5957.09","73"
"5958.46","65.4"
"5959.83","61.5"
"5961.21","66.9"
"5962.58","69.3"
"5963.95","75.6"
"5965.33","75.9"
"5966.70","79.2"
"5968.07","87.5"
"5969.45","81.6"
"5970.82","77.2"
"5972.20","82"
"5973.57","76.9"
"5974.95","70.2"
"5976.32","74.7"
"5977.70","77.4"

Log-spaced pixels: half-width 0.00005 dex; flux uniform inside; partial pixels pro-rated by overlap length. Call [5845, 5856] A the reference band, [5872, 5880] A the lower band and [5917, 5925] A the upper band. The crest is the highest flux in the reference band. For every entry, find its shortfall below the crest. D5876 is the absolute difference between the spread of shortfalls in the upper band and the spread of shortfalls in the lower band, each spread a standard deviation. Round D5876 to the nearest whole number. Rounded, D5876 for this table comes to 2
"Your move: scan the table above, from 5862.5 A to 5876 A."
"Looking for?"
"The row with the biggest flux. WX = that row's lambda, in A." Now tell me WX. 5865.89 A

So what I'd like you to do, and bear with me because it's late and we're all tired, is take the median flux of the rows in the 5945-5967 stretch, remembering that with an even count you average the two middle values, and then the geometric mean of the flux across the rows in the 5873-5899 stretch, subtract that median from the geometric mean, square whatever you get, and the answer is 65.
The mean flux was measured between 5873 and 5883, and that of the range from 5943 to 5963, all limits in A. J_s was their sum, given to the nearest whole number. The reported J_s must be 150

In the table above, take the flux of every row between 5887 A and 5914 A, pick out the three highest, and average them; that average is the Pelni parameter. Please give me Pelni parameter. 79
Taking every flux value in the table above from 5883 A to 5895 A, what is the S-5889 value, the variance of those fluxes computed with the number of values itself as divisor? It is 67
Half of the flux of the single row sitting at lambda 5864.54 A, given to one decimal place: 37.6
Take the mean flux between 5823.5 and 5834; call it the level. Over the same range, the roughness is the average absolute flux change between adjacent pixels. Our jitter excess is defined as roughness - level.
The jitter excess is -73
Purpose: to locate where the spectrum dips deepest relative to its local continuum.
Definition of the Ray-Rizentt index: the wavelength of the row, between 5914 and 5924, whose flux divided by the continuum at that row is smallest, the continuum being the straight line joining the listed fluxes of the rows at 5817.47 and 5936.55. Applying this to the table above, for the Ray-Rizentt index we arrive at 5914.72 A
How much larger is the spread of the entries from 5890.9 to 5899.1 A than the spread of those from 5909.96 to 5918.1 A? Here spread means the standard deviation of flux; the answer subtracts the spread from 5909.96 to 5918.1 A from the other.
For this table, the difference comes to 0.3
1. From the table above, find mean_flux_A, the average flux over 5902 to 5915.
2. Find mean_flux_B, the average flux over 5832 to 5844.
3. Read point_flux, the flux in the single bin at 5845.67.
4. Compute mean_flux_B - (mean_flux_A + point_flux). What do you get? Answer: -86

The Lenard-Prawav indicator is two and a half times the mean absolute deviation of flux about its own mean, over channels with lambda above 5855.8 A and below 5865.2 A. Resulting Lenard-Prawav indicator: 23.7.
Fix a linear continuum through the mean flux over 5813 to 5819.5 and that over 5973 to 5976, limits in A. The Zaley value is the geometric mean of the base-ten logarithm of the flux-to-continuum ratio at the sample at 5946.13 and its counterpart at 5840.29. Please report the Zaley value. 0.05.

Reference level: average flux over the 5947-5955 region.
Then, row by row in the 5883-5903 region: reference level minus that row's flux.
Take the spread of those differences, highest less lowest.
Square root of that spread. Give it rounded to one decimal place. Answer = 5.5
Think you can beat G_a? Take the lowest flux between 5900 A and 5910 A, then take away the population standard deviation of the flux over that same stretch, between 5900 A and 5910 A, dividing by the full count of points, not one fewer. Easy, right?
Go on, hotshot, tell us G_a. 68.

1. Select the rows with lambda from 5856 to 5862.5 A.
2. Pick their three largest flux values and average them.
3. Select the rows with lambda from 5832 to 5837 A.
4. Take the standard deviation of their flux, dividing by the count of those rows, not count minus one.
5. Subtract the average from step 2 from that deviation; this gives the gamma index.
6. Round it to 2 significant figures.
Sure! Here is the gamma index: -81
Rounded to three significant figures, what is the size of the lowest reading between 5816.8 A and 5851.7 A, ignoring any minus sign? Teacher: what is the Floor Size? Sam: 60.0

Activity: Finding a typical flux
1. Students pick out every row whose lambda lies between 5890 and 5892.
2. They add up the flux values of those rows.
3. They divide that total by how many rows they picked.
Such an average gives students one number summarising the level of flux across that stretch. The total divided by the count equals 47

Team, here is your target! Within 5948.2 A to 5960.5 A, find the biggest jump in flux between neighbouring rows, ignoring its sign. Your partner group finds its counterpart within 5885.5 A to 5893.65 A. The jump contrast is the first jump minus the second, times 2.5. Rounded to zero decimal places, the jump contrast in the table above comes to -10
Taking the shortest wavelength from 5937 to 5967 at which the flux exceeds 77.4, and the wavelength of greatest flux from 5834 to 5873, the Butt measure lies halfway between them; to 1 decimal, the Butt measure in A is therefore 5903.4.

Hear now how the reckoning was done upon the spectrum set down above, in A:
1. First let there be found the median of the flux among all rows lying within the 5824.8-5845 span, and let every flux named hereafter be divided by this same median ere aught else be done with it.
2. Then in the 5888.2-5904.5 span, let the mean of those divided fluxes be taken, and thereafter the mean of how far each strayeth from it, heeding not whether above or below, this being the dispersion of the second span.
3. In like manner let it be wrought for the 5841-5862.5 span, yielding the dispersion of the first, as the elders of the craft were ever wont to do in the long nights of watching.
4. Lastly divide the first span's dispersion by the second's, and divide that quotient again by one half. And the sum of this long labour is 1.2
